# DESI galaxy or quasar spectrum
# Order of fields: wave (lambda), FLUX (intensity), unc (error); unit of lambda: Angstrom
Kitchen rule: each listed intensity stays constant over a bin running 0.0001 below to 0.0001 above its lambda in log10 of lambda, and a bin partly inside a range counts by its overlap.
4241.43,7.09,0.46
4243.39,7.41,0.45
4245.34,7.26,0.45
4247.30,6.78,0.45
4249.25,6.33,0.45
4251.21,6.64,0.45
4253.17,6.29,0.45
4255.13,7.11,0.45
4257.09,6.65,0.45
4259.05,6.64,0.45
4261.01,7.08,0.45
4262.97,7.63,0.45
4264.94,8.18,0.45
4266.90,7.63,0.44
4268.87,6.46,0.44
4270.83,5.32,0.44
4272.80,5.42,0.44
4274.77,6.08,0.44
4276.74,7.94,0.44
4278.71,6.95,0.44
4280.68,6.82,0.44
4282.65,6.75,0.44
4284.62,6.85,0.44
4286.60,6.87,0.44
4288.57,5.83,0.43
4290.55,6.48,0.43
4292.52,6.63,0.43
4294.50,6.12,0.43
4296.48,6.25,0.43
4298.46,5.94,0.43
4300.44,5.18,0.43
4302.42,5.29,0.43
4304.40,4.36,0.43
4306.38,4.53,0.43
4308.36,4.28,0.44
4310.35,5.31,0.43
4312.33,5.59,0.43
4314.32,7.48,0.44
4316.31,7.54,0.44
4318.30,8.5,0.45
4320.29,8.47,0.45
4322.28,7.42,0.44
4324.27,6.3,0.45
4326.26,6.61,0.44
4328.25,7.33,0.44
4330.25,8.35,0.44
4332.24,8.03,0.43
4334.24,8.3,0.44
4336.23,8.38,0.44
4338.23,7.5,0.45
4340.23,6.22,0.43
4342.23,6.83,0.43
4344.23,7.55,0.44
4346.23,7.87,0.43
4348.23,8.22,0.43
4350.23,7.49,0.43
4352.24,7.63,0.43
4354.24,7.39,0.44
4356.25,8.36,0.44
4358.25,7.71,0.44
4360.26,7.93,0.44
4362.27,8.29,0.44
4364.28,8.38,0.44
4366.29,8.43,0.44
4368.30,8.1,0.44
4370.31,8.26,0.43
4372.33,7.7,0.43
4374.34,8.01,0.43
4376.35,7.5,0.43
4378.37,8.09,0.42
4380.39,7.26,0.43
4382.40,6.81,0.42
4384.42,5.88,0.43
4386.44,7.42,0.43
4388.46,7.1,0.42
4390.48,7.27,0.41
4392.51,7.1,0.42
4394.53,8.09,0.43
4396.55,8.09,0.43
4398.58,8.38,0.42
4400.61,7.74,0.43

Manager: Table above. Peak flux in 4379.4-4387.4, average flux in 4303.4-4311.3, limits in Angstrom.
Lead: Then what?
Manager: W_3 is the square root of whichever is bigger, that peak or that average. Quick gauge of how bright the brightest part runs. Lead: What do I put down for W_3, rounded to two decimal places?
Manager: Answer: 2.72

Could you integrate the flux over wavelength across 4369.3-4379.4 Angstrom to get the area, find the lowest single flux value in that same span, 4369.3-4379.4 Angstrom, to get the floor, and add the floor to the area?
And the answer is 87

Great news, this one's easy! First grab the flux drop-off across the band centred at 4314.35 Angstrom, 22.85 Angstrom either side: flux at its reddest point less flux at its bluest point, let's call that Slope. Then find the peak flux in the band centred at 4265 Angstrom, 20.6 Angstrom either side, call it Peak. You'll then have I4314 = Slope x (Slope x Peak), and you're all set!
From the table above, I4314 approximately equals 25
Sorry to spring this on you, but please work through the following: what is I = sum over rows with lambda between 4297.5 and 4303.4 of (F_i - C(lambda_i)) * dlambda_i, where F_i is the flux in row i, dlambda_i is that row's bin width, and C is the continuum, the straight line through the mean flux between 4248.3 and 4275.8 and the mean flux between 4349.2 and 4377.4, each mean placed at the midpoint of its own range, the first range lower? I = -10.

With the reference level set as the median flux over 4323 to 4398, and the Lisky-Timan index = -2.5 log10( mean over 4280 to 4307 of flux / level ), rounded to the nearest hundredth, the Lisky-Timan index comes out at 0.27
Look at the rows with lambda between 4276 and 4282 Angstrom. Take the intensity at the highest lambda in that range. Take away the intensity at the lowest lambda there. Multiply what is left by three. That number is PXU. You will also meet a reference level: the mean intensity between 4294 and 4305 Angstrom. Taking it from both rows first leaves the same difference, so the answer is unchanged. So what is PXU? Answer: -3.4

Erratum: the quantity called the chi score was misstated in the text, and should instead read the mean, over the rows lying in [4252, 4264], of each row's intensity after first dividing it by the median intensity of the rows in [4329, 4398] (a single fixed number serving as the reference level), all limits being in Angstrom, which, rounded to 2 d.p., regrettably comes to 0.89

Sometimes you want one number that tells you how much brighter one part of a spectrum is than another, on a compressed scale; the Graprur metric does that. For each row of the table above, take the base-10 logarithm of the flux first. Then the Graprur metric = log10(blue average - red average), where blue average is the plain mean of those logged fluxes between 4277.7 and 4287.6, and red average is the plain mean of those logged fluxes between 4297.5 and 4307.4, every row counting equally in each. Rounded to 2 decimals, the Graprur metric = -0.87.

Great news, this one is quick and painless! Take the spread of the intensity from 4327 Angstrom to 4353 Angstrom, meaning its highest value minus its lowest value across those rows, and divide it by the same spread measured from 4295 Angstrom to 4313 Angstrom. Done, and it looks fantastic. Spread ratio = 1.1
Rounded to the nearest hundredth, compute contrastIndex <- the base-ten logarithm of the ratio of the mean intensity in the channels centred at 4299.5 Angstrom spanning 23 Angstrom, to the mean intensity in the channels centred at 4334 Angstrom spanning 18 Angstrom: -0.13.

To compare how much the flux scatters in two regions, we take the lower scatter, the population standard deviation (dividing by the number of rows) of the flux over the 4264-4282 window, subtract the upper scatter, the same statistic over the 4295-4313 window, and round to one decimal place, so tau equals 0.3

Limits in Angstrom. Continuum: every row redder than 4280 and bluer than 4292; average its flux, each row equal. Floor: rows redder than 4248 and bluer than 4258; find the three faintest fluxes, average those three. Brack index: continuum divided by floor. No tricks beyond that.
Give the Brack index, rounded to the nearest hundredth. 1.03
